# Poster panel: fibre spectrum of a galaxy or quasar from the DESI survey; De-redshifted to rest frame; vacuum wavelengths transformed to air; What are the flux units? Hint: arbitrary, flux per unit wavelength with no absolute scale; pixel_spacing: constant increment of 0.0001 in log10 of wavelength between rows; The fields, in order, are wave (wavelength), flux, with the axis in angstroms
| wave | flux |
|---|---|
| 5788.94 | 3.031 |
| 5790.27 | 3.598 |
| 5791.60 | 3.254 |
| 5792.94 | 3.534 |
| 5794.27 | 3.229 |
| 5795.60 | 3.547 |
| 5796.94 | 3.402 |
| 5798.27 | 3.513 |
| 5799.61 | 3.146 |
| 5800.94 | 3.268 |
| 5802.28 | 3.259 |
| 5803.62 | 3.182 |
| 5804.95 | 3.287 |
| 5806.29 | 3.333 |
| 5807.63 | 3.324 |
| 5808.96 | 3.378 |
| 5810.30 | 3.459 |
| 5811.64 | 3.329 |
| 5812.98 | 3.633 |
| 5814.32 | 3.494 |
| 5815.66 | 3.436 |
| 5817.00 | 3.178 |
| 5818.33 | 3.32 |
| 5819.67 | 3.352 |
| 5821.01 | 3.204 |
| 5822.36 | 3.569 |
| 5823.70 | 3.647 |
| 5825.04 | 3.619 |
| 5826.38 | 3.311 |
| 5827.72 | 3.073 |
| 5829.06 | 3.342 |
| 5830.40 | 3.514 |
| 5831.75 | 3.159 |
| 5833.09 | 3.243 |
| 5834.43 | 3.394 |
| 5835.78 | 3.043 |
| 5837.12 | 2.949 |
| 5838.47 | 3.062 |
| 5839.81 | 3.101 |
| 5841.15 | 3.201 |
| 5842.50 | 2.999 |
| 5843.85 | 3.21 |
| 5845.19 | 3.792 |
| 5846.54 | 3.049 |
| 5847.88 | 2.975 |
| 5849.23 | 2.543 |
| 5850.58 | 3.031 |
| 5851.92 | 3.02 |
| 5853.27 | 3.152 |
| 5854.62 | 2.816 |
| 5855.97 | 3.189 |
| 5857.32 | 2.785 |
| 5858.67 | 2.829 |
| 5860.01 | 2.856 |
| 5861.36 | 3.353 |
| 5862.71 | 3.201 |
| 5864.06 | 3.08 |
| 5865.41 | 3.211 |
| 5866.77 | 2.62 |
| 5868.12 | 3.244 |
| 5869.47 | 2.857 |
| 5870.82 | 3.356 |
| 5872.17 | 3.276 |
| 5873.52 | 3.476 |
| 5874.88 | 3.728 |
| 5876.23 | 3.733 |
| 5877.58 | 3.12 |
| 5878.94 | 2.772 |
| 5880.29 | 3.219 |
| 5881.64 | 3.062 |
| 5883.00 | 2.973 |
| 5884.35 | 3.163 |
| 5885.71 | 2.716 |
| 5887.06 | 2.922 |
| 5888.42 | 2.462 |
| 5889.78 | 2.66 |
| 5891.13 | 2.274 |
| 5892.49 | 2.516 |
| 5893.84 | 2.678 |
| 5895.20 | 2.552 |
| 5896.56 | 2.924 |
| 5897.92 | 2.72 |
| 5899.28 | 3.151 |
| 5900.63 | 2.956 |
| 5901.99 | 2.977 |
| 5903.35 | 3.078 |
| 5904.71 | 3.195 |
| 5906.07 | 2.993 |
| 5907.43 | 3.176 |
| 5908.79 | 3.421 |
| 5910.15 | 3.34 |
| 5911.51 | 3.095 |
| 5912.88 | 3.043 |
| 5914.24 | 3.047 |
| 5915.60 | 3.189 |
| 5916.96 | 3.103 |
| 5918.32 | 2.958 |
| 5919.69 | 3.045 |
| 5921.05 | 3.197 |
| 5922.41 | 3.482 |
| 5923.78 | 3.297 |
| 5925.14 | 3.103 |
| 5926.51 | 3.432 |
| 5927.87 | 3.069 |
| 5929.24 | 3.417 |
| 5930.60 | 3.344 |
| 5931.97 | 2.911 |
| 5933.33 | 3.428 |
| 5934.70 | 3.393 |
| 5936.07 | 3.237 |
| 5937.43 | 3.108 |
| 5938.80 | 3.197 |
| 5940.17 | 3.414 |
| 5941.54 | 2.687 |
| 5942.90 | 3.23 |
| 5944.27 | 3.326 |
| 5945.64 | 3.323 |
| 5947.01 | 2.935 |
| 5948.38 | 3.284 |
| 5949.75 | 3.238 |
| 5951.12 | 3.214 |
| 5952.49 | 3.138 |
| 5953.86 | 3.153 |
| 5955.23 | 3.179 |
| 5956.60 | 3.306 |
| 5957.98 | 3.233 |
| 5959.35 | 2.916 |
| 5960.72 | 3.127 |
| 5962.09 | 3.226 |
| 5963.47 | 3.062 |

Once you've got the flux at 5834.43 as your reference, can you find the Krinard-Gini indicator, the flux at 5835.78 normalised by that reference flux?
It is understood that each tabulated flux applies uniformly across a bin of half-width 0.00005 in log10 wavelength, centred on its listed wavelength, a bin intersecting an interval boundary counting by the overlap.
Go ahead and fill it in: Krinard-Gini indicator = 0.90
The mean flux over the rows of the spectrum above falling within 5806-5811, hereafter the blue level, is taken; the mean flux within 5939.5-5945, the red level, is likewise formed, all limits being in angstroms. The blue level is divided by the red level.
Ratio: 1.07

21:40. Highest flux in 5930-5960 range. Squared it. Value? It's 11.8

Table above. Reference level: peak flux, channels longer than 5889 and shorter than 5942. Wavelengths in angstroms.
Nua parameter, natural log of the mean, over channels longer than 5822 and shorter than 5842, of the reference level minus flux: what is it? -1.6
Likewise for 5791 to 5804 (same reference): -1.9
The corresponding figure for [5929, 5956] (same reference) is -1.3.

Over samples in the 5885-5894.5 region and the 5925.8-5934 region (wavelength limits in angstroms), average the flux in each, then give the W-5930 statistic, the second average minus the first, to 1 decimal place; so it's 0.7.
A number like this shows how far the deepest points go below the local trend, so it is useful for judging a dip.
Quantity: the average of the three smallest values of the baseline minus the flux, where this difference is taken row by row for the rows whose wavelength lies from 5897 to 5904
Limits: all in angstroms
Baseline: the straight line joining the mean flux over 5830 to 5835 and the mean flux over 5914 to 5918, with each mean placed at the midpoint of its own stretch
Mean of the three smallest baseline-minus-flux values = 0.08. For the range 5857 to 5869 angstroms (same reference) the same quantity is -0.03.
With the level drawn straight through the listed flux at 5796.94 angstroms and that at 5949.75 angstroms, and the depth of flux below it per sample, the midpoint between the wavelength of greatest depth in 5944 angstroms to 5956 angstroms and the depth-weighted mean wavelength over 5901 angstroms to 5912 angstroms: 5925.8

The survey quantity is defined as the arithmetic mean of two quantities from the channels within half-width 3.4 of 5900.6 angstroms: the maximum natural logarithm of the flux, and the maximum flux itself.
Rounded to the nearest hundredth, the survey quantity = 2.15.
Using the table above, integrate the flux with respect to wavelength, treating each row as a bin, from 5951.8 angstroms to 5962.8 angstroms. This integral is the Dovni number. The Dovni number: 35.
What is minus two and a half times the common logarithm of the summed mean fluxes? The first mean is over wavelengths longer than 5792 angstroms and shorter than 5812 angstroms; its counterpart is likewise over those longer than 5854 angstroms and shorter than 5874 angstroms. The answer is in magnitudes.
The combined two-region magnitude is -2.02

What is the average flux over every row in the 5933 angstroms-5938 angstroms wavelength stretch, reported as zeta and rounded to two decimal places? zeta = 3.29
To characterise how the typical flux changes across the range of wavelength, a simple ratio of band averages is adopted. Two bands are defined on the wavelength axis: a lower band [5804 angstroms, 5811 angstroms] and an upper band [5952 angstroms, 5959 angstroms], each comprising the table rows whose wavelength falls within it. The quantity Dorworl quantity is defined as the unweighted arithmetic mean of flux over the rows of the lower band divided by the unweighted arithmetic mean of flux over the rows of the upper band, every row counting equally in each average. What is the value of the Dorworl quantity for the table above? 1.05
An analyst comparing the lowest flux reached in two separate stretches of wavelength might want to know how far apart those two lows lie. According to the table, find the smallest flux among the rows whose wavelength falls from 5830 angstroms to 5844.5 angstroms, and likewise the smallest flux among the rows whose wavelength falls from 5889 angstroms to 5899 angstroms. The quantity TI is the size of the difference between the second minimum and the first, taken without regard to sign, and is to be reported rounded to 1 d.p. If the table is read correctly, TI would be 0.7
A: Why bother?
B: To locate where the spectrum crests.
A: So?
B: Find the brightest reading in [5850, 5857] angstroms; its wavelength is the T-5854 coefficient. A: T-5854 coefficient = 5855.97 angstroms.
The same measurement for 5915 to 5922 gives 5921.05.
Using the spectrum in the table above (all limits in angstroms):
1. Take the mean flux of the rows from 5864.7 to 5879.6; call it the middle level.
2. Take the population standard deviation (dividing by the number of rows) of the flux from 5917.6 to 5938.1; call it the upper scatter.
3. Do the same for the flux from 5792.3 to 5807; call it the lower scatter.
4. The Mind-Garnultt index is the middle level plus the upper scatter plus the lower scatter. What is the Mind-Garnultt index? 3.53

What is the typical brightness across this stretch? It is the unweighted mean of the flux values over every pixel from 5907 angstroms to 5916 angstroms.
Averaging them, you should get 3.19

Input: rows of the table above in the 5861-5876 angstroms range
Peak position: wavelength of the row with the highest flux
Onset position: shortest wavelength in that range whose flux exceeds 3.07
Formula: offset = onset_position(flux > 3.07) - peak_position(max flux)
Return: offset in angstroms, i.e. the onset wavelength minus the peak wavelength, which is -13.5 angstroms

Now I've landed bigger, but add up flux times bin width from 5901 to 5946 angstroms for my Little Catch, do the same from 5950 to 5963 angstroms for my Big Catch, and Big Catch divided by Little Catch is 0.3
